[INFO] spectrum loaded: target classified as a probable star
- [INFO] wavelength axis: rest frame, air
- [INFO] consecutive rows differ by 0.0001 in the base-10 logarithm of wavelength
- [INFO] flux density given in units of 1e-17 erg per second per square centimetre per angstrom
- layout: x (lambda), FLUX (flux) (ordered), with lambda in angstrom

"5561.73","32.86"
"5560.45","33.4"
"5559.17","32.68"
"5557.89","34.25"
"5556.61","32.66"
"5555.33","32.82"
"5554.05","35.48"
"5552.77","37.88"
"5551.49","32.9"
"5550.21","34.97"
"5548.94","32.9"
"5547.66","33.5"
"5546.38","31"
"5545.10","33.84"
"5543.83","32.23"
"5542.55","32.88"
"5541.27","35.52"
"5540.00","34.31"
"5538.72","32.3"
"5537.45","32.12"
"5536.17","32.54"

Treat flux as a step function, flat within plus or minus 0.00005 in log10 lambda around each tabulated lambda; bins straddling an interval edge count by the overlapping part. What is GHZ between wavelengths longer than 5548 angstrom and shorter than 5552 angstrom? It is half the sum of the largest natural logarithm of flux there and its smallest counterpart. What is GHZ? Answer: 3.52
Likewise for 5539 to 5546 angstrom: 3.52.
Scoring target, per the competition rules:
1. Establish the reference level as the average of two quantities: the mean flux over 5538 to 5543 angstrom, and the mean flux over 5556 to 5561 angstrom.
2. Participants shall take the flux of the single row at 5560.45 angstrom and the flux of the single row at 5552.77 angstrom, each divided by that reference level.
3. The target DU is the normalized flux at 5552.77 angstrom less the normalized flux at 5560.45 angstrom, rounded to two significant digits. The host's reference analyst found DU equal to 0.13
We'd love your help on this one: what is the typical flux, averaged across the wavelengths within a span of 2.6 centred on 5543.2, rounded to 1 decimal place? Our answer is 32.6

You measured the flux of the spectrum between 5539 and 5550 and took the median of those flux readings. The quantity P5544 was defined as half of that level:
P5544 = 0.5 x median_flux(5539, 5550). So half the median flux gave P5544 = 16.6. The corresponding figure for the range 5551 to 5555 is 17.7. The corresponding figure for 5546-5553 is 16.6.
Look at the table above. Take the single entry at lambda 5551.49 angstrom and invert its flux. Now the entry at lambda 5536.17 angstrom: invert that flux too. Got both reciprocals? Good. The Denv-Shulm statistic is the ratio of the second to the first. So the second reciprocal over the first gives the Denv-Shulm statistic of 1.01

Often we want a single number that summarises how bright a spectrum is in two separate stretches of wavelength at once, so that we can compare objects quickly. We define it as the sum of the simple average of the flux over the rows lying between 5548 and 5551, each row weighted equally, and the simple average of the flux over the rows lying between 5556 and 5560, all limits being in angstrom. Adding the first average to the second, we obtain 67.1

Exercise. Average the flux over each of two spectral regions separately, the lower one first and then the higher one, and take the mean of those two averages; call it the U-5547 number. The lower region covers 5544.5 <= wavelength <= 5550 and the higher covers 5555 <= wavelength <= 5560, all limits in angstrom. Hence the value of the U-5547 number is 33.0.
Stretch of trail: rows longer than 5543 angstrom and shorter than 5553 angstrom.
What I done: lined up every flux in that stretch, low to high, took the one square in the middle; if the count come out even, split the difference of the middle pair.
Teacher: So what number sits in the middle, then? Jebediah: 33.2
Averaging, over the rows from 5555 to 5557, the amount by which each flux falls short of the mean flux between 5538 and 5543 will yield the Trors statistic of 1.0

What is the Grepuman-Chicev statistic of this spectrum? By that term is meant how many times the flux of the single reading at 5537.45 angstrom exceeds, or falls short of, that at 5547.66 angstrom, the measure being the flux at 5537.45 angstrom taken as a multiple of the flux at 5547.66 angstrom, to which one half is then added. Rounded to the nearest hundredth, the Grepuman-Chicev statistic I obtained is 1.46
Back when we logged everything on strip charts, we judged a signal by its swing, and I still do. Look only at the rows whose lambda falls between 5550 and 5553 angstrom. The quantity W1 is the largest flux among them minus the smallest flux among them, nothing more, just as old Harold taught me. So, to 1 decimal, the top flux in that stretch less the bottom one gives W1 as 5.0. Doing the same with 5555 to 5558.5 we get 1.6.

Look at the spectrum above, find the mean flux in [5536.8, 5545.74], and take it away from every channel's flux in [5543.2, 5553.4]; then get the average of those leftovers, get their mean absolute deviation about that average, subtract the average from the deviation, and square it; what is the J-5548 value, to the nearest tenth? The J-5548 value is 1.2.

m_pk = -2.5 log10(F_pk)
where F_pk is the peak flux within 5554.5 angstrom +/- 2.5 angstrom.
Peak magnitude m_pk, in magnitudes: -3.95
